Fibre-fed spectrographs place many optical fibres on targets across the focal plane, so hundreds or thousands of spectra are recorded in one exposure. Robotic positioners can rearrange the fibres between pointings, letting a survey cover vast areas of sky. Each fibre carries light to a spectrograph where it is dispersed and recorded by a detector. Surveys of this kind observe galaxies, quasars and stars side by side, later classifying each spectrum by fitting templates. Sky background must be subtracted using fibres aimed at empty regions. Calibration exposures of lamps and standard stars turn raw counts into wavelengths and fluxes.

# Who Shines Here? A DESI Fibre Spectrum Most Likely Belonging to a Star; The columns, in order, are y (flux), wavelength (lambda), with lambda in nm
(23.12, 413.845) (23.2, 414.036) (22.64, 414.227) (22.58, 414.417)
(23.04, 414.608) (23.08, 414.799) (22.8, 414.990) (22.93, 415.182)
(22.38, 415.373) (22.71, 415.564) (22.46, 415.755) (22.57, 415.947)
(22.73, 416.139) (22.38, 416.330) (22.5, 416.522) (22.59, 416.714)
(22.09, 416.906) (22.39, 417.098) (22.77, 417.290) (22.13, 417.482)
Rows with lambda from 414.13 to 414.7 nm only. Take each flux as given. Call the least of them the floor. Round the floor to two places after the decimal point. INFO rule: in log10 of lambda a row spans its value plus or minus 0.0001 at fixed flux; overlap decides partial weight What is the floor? 22.58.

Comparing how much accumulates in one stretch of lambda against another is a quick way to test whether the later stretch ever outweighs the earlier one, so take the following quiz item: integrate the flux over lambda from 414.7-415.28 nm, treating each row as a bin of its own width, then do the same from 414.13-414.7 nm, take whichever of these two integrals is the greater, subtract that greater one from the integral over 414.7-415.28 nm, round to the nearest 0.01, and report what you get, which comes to 0.00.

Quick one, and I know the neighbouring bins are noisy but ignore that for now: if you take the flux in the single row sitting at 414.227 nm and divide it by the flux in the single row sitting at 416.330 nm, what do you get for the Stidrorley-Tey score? 1.01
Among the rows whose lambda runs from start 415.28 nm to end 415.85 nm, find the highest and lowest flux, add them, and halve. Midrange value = 22.5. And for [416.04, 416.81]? 22.6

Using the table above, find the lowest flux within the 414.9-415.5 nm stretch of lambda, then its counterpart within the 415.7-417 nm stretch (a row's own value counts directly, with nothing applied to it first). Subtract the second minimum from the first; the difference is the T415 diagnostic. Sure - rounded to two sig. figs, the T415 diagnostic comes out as 0.29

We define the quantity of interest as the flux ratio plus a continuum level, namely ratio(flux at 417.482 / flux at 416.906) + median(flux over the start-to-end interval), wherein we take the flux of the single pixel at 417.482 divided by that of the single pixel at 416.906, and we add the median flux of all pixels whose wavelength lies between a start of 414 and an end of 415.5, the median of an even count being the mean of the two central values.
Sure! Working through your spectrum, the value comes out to 23.9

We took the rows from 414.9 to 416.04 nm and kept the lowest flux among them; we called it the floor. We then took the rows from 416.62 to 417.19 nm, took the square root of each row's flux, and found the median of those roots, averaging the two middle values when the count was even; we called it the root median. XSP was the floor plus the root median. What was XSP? 27.1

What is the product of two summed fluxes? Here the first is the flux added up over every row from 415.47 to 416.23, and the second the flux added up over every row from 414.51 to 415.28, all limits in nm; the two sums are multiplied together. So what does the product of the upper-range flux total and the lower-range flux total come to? 8310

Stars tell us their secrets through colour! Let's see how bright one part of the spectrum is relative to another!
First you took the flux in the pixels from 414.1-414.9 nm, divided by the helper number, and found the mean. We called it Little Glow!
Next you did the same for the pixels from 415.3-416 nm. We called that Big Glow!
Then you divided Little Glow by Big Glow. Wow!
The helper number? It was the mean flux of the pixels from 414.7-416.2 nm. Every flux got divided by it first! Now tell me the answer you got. 1.014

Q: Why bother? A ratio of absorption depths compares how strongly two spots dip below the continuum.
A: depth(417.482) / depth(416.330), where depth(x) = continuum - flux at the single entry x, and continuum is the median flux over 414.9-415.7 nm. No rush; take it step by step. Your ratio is 1.7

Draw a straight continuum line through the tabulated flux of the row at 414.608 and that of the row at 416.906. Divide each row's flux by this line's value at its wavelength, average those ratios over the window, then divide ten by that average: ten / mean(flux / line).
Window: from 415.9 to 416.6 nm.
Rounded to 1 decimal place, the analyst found 9.9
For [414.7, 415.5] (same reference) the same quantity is 10.0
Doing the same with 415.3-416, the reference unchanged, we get 10.0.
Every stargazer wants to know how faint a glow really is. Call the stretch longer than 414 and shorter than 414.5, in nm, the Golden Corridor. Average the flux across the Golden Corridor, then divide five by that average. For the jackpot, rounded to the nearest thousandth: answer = 0.219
